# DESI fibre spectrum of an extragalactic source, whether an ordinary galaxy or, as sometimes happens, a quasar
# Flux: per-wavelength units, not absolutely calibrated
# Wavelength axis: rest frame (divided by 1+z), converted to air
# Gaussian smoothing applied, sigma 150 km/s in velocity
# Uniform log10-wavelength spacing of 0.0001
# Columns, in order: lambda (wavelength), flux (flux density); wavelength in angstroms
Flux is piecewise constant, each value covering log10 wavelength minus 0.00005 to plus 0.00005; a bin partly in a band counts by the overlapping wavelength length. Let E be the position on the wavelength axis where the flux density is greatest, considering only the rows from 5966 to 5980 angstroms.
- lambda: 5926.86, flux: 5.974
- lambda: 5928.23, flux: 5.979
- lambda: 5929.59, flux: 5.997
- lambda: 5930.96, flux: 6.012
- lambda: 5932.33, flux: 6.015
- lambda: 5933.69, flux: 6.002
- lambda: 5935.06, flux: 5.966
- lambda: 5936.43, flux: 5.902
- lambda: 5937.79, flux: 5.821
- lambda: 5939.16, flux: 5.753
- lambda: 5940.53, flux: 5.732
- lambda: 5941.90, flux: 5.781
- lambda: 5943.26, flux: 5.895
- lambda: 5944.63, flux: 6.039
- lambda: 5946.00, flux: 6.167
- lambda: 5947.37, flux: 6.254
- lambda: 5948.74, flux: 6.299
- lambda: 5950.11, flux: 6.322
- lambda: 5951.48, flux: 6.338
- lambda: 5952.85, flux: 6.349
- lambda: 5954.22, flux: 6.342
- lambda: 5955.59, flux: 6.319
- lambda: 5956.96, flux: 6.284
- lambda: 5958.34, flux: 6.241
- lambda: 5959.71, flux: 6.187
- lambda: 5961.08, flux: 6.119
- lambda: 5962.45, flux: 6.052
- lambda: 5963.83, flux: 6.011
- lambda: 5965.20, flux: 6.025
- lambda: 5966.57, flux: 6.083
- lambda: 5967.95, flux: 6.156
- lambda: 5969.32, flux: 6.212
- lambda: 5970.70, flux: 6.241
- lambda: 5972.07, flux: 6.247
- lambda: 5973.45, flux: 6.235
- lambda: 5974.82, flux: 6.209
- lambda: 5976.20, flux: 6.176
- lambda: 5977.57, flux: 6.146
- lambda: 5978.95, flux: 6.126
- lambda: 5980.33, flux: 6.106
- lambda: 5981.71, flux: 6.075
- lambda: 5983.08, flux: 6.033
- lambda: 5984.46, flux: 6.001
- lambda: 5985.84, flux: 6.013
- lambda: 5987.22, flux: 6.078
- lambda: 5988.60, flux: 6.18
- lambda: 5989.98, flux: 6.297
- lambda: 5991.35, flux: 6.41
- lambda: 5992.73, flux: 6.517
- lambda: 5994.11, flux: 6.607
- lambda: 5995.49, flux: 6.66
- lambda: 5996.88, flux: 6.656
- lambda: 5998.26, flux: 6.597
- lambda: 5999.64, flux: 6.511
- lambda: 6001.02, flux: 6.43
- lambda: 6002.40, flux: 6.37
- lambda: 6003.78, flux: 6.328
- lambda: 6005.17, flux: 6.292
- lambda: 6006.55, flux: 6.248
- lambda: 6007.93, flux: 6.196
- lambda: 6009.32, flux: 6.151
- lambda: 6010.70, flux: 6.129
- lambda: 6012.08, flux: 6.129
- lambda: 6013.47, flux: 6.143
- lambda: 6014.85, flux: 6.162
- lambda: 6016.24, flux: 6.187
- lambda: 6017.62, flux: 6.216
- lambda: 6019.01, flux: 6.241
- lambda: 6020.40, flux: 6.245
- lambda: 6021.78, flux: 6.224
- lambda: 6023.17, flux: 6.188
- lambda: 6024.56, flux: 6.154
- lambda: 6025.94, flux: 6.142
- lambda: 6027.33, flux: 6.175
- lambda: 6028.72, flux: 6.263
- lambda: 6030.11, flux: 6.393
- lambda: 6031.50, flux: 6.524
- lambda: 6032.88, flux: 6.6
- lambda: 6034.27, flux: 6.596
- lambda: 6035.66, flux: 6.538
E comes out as 5972.07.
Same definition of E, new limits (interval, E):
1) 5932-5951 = 5950.11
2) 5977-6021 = 5995.49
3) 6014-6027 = 6020.40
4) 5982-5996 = 5995.49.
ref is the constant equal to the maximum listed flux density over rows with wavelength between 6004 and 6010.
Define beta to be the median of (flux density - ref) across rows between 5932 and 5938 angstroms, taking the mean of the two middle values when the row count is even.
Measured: -0.33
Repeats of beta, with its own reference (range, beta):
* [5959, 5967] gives -0.22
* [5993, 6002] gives 0.31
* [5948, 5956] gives 0.04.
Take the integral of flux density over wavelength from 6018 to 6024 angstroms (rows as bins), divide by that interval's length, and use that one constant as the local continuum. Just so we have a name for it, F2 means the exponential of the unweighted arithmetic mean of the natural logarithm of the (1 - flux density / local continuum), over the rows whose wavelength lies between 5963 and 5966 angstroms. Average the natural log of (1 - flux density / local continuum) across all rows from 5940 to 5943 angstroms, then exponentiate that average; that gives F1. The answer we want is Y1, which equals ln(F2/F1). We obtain -0.8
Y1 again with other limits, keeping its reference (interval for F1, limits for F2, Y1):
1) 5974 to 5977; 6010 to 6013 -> 1.8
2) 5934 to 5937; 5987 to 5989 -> -1.4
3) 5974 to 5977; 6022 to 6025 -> 1.0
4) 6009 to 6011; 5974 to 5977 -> -1.6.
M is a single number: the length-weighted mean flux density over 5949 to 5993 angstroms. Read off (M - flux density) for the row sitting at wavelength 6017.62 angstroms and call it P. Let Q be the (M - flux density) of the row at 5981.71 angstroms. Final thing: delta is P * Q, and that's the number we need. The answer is -0.003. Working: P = -0.03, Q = 0.11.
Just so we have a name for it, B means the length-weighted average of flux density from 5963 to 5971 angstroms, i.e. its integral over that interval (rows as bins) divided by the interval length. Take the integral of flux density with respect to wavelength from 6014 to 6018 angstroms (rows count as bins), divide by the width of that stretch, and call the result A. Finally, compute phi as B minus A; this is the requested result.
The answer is -0.08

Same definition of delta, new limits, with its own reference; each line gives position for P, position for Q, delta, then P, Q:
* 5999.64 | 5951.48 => 0.048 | -0.32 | -0.15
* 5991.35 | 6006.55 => 0.013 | -0.22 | -0.06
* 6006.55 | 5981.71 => -0.007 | -0.06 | 0.11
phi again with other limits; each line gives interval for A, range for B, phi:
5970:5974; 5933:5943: -0.38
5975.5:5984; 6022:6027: 0.06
